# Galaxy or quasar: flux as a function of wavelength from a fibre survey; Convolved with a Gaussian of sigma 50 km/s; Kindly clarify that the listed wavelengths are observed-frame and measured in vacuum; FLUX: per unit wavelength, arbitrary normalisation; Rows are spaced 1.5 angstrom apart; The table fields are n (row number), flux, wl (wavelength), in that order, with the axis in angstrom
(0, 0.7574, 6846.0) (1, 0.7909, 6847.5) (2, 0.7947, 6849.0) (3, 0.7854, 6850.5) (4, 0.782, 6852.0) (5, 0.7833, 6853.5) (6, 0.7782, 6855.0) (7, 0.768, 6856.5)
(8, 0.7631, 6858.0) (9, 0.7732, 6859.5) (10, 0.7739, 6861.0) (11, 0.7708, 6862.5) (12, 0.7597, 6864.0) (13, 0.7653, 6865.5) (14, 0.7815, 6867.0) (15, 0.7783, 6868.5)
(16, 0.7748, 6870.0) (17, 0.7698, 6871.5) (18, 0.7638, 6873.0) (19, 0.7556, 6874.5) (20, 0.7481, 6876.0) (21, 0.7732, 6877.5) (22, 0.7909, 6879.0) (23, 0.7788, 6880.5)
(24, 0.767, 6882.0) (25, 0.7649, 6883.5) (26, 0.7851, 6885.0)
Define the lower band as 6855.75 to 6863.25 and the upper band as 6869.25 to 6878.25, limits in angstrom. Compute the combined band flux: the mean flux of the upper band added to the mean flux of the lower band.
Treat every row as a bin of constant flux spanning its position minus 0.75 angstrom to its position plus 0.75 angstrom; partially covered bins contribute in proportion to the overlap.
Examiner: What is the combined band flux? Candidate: 1.53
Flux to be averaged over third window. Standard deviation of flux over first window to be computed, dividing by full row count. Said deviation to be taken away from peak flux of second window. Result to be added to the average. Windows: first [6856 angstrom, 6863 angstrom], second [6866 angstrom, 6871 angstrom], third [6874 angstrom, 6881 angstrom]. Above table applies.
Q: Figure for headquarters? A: 1.547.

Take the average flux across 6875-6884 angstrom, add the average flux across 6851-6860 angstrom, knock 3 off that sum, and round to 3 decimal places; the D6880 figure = -1.455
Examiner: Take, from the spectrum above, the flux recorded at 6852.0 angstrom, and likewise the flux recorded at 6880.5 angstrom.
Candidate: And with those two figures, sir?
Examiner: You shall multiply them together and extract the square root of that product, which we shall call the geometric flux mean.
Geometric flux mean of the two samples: 0.780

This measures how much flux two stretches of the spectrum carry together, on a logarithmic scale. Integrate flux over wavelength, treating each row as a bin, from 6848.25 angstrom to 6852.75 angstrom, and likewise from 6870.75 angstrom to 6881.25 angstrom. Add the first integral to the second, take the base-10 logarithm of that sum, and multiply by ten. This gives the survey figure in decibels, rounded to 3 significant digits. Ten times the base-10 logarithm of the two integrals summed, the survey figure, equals 10.6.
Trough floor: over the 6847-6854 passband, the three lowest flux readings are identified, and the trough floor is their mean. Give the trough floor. 0.784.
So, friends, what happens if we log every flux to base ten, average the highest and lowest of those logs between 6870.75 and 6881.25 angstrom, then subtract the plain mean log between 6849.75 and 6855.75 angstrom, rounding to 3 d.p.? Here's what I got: -0.007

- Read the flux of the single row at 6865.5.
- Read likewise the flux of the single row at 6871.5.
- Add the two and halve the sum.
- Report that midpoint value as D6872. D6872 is 0.768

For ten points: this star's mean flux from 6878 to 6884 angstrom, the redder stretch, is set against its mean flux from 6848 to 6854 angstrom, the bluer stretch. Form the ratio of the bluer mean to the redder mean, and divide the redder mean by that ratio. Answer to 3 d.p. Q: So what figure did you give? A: 0.765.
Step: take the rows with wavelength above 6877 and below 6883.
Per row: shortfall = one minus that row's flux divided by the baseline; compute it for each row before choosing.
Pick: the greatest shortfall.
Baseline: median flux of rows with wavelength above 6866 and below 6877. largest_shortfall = 0.004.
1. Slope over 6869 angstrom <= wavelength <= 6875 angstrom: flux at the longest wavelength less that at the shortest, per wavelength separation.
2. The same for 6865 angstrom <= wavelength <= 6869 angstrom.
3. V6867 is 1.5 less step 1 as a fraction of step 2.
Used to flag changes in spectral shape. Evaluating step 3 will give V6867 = 2.48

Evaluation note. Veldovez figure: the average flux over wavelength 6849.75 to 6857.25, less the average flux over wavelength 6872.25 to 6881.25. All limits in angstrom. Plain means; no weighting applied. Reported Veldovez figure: 0.011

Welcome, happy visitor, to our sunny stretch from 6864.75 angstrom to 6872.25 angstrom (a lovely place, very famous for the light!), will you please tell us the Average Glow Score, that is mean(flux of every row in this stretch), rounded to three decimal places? 0.774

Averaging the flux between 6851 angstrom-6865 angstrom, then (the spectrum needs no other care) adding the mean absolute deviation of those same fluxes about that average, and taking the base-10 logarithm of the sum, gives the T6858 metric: -0.109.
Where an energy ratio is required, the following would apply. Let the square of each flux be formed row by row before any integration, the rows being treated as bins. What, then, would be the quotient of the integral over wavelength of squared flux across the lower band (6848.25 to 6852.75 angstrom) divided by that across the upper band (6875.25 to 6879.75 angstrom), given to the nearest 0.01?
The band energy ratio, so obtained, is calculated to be 1.04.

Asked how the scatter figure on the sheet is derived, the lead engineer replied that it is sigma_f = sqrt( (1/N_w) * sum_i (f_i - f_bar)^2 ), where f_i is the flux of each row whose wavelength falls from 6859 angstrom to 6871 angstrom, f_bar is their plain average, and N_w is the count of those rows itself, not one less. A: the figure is 0.0065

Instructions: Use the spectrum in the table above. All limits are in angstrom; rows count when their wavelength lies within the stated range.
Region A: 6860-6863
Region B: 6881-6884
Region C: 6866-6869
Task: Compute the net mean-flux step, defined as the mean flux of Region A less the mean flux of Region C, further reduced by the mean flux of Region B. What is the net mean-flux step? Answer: -0.773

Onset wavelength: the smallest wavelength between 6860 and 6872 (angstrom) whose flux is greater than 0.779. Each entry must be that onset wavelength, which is 6867.0 angstrom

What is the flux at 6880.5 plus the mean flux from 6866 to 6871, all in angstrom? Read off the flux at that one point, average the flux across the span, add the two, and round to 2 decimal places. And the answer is 1.56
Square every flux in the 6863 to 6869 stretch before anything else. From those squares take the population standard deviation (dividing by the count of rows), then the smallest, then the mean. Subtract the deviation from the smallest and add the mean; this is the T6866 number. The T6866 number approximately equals 1.16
